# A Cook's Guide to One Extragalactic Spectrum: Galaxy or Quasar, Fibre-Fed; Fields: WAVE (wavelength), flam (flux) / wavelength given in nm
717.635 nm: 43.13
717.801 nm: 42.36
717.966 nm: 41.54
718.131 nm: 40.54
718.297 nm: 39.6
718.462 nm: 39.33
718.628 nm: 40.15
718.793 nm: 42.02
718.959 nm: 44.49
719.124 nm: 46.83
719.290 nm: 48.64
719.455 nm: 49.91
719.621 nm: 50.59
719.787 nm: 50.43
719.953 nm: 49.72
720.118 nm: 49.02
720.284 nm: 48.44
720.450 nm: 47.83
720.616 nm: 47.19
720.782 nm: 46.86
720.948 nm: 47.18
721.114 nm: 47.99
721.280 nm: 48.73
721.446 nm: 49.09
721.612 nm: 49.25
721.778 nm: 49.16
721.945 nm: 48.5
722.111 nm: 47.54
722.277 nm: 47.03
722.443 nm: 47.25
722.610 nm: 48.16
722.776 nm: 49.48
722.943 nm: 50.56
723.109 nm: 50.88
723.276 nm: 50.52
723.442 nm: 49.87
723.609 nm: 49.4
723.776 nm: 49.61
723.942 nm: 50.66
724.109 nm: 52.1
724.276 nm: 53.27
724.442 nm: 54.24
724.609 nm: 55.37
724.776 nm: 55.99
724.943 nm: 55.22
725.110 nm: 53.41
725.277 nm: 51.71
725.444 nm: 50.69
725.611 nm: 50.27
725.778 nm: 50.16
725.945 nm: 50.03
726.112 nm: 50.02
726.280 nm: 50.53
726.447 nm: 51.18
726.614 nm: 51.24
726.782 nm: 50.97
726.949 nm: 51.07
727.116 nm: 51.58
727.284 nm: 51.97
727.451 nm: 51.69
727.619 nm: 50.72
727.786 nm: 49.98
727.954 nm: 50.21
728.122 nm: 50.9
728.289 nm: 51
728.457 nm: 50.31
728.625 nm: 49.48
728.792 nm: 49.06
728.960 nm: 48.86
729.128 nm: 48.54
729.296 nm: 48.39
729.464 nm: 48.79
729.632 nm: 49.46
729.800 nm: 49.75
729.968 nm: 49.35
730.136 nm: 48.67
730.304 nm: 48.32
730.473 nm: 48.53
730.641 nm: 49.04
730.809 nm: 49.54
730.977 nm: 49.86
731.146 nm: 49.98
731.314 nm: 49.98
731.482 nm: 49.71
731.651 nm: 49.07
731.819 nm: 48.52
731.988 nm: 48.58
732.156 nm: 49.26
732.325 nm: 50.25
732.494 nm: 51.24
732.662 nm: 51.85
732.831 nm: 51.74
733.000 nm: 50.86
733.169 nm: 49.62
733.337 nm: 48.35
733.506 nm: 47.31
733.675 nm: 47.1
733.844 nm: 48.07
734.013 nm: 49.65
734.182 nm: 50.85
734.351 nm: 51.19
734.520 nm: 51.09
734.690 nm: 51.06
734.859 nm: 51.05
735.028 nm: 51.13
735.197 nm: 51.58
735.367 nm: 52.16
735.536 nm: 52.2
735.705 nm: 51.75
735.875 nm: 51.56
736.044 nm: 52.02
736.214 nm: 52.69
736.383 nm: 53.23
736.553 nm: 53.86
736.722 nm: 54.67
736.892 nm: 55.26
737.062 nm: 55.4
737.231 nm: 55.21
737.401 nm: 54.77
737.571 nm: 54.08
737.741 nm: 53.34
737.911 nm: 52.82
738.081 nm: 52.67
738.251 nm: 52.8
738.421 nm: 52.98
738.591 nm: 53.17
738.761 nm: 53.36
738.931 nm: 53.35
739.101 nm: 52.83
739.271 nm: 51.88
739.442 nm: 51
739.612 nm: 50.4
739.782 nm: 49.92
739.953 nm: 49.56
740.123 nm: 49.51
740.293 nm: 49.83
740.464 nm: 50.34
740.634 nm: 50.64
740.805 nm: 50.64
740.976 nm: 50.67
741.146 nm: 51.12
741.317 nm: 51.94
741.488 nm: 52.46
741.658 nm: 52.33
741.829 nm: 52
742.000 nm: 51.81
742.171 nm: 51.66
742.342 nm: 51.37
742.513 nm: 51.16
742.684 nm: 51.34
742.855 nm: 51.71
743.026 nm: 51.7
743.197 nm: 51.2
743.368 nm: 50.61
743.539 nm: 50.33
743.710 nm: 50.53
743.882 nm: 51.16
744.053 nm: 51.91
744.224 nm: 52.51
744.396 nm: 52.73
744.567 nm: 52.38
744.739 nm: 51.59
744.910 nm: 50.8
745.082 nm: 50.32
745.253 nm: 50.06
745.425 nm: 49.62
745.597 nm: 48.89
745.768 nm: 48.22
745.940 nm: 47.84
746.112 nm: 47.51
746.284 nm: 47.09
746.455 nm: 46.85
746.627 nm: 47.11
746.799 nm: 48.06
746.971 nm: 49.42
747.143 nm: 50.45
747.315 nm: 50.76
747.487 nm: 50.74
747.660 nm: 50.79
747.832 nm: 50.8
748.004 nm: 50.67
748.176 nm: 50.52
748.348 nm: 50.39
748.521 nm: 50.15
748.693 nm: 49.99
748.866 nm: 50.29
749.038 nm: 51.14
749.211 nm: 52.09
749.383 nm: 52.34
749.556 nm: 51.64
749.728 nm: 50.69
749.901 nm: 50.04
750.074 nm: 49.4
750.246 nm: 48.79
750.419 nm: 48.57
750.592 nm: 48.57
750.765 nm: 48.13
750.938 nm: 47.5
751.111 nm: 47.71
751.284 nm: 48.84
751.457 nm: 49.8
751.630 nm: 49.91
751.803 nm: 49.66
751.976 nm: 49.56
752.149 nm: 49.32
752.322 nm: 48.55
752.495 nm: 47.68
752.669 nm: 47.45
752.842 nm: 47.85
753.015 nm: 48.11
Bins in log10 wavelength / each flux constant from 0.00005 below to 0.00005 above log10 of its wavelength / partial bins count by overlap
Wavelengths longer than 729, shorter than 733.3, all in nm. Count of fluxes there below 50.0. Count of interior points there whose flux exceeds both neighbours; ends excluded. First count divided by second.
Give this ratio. 10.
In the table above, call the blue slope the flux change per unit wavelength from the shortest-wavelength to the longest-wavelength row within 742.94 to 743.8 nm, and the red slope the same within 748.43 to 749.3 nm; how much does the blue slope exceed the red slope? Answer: -4.5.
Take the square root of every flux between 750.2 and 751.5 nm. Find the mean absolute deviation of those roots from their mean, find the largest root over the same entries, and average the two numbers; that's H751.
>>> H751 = 3.55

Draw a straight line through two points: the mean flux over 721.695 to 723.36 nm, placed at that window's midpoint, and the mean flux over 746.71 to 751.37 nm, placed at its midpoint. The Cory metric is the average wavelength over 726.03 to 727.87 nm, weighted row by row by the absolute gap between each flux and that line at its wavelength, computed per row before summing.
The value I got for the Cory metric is 726.98 nm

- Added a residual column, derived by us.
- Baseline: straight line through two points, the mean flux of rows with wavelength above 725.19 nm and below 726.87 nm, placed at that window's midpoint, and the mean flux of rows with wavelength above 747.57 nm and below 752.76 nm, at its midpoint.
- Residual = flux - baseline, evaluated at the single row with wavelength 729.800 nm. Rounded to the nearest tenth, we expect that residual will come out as -0.8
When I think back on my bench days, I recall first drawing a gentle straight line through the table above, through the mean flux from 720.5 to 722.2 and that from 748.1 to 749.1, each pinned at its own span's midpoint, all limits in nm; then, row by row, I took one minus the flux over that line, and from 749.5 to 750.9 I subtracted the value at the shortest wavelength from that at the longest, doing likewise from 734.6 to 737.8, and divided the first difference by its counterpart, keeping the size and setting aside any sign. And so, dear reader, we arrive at 1.8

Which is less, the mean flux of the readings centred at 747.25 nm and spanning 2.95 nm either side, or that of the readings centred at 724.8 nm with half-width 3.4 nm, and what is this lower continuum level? 50.0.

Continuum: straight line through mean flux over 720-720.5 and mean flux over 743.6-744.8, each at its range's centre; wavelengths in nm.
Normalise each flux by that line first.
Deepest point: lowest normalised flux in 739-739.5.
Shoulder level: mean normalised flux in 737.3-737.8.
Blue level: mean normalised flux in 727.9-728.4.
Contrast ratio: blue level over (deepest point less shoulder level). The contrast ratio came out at -16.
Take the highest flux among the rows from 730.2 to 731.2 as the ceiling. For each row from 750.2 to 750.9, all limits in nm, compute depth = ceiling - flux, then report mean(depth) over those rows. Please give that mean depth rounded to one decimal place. 1.5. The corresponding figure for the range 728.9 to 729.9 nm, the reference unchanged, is 1.0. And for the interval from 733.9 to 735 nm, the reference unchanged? -0.8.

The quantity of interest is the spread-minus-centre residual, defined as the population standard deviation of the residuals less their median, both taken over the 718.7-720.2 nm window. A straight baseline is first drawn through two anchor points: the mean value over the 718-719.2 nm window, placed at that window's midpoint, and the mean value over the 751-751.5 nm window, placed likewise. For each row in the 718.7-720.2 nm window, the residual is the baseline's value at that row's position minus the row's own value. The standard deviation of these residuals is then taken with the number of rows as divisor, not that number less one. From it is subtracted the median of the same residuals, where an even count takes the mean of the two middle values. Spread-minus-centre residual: 9.6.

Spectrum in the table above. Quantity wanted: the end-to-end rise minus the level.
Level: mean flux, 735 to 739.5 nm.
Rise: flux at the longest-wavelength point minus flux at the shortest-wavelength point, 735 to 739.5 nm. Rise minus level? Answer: -53.2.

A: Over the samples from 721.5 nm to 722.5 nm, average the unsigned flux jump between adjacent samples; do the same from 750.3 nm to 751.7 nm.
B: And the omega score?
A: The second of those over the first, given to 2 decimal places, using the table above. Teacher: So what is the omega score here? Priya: 1.02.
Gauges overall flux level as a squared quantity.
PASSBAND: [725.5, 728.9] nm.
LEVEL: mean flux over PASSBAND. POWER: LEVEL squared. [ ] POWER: 2562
